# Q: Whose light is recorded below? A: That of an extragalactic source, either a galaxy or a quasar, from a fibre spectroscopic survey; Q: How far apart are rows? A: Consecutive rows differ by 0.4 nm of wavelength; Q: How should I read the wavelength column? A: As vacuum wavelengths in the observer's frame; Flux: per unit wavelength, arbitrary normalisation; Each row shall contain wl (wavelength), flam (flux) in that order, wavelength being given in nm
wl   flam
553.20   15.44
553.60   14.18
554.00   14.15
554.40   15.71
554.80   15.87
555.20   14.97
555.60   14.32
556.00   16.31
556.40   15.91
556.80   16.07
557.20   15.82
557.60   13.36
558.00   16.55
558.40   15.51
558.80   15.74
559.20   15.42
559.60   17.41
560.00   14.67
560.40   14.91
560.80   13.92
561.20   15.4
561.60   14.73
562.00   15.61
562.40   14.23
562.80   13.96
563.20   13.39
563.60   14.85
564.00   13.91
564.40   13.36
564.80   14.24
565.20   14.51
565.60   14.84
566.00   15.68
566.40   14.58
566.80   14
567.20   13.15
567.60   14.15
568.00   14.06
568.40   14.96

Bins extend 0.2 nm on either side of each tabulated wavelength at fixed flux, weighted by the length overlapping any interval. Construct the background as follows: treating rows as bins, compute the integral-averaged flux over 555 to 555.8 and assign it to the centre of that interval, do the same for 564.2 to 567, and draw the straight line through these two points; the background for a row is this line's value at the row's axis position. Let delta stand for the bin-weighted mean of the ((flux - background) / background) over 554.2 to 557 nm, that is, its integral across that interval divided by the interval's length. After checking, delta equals 0.065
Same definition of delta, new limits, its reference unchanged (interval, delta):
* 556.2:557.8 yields 0.046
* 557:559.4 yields 0.055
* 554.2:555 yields 0.077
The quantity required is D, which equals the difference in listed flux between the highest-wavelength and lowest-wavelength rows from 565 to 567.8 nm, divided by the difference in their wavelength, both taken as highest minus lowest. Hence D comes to -0.15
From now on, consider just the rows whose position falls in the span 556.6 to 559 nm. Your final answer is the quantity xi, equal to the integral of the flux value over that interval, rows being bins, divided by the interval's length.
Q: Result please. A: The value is 15.51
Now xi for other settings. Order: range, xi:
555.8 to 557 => 16.10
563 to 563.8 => 14.12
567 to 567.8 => 13.65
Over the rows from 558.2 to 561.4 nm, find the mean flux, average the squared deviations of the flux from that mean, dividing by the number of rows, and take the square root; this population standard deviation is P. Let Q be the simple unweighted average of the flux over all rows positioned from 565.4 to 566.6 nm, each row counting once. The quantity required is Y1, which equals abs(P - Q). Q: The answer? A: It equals 14.1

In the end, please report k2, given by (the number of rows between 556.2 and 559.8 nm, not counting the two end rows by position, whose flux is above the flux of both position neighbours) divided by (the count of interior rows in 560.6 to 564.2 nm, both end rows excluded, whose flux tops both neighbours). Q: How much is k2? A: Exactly 1.0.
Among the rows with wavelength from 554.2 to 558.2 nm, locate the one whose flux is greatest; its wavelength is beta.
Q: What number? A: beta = 558.00 nm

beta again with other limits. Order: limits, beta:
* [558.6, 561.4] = 559.60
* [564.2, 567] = 566.00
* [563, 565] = 563.60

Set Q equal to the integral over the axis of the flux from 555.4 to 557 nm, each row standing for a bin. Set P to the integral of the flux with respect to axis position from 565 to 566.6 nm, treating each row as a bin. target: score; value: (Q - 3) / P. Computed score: 0.925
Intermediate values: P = 23.8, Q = 25.0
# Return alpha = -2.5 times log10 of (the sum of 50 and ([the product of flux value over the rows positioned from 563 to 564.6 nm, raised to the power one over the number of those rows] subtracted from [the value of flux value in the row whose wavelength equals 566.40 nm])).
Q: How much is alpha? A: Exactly -4.263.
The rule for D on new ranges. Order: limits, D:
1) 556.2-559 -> -0.07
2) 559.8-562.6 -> -0.18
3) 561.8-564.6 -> -0.94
